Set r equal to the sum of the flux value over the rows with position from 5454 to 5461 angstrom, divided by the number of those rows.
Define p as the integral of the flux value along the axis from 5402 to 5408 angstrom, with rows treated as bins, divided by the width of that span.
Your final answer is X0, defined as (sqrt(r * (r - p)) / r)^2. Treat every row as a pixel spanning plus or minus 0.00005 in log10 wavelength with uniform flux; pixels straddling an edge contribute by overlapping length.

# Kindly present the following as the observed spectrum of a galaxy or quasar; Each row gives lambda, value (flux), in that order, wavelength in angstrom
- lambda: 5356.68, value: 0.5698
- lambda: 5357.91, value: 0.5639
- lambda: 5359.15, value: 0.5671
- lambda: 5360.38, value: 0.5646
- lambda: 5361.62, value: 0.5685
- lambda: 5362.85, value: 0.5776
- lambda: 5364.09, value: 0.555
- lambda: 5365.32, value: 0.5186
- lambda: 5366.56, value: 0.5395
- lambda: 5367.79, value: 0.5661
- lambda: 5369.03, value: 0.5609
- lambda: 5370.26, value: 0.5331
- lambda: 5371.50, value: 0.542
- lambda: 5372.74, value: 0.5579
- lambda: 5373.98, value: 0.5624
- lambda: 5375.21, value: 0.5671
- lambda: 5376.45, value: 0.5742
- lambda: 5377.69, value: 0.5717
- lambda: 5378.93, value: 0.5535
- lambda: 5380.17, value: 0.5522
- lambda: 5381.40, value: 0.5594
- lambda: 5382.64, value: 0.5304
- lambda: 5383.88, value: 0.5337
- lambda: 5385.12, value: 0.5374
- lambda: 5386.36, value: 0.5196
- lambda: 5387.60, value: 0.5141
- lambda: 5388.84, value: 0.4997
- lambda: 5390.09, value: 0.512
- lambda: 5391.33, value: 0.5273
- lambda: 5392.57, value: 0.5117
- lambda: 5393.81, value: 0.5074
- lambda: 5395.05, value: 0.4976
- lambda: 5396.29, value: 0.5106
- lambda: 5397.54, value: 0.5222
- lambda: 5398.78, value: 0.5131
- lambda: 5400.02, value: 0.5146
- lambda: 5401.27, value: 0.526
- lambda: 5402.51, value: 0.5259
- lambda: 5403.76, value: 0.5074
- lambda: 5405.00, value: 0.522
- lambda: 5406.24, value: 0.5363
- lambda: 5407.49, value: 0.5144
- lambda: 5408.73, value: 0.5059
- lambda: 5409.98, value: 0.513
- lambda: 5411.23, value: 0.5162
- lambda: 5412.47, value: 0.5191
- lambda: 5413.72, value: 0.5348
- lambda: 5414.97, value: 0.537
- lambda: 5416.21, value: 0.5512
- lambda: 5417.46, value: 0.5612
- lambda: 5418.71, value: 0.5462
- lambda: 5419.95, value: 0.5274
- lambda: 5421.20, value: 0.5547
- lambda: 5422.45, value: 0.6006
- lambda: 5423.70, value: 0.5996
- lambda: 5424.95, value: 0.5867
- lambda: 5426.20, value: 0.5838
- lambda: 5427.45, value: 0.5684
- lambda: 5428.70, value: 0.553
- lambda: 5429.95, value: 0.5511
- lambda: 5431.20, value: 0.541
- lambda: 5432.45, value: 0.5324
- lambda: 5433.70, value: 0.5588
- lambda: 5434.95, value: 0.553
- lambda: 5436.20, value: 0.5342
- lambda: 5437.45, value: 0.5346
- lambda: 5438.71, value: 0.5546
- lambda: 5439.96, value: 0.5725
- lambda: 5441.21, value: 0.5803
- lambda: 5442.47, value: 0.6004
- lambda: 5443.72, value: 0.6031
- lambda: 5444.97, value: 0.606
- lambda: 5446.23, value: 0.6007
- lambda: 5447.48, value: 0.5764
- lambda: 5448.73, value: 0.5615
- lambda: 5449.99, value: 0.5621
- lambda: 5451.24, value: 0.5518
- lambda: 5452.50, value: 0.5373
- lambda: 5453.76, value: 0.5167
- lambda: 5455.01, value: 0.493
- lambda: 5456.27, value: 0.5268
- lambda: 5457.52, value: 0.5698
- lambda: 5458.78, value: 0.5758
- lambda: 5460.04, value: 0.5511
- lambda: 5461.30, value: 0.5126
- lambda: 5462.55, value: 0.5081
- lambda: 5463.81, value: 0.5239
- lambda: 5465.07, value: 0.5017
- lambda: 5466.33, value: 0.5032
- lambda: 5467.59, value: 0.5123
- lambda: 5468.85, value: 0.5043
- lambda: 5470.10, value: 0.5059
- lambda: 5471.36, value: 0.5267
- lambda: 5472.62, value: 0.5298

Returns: 0.041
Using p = 0.521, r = 0.54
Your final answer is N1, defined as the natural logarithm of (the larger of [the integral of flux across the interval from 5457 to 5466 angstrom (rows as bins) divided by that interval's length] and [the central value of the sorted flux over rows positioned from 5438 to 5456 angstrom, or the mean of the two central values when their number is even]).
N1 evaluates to -0.567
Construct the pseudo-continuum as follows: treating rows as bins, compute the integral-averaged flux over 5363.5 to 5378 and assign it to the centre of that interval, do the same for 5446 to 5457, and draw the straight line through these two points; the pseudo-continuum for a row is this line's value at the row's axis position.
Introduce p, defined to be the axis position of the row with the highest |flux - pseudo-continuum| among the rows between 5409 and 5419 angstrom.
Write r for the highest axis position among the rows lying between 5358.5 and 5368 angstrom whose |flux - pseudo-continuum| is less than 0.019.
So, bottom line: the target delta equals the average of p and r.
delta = 5388.9 angstrom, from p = 5409.98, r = 5367.79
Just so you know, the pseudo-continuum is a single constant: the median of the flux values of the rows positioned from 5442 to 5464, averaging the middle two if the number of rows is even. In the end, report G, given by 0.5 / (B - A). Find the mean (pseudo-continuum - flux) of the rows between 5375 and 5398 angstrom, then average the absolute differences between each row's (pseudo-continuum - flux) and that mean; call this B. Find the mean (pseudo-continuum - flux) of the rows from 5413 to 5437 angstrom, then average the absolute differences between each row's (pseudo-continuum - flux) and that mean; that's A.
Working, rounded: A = 0.017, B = 0.0206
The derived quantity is 145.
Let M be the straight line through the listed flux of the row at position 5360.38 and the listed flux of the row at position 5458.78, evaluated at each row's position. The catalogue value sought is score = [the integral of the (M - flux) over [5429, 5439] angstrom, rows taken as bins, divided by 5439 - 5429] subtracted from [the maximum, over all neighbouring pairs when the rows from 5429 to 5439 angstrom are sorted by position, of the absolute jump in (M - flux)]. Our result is -0.002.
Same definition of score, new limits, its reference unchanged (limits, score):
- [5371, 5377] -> 0.011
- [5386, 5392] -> -0.038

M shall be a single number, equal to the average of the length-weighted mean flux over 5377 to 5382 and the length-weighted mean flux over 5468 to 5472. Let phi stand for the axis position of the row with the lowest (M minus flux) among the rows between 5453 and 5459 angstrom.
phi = 5458.78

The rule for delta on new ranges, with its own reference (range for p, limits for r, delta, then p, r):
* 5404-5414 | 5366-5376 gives 5392.0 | 5408.73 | 5375.21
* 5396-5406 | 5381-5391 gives 5394.4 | 5403.76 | 5385.12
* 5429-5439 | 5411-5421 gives 5425.6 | 5432.45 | 5418.71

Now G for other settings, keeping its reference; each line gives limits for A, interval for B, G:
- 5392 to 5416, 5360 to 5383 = 126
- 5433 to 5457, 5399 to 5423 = -71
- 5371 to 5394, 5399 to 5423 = -162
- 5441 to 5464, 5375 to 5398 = -57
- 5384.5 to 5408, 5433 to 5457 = 32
